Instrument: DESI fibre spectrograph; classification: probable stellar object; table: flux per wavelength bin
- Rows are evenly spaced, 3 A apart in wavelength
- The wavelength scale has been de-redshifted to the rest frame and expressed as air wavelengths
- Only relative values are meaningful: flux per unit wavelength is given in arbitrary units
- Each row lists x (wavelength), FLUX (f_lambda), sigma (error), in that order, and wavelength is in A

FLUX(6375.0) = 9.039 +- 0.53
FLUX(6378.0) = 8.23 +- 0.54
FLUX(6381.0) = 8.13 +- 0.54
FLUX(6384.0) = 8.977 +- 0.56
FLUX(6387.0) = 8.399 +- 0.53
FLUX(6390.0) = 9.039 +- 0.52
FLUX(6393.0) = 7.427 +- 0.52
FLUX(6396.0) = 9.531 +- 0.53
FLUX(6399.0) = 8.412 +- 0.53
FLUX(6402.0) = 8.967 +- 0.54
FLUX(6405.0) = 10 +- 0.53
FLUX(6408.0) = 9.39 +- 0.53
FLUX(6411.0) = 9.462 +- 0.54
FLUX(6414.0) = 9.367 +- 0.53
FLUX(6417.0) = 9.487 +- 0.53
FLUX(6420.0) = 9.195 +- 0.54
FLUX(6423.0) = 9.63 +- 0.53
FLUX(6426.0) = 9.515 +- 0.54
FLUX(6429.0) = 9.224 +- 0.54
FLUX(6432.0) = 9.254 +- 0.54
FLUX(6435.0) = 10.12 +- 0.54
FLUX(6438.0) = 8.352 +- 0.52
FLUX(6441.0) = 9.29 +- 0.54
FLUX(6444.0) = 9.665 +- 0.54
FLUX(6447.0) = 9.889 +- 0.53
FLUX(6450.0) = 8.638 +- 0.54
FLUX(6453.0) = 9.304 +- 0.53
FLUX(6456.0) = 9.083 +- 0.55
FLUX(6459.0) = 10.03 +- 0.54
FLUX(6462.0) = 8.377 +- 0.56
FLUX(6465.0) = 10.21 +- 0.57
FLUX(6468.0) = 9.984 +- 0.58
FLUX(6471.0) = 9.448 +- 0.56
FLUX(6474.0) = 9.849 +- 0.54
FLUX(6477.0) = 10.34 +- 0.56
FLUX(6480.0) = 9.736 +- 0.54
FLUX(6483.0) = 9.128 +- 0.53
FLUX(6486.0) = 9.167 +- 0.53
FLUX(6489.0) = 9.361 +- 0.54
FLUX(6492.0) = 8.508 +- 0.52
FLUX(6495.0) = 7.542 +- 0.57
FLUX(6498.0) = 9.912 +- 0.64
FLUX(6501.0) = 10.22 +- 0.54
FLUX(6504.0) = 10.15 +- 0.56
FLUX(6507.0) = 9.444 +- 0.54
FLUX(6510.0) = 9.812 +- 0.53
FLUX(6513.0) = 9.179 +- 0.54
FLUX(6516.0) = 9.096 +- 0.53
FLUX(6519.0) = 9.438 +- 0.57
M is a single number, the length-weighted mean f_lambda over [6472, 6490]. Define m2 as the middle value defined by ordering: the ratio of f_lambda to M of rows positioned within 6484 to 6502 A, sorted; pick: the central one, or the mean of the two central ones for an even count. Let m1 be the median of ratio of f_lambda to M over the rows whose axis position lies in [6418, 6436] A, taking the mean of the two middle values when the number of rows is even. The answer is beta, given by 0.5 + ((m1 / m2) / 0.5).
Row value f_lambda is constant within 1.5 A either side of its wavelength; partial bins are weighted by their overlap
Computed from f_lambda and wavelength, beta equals 2.53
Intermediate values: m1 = 0.98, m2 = 0.97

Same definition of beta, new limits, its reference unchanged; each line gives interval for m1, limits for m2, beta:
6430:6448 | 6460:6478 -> 2.41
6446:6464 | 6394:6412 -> 2.45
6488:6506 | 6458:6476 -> 2.44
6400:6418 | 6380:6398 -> 2.67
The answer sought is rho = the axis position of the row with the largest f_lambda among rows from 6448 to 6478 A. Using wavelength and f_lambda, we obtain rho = 6477.0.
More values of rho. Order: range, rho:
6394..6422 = 6405.0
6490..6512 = 6501.0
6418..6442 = 6435.0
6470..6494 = 6477.0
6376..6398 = 6396.0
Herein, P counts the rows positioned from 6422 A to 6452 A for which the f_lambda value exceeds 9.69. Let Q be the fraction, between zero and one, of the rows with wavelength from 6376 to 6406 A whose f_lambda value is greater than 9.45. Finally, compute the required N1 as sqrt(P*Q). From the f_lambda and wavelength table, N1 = 0.63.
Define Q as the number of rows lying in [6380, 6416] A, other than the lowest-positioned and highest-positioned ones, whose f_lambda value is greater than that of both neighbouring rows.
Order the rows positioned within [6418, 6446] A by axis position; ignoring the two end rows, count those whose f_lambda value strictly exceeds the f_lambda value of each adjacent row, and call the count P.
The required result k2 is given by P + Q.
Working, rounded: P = 2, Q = 5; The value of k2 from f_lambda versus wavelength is 7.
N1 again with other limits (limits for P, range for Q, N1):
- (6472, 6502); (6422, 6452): 1.58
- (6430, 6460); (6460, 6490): 1.22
